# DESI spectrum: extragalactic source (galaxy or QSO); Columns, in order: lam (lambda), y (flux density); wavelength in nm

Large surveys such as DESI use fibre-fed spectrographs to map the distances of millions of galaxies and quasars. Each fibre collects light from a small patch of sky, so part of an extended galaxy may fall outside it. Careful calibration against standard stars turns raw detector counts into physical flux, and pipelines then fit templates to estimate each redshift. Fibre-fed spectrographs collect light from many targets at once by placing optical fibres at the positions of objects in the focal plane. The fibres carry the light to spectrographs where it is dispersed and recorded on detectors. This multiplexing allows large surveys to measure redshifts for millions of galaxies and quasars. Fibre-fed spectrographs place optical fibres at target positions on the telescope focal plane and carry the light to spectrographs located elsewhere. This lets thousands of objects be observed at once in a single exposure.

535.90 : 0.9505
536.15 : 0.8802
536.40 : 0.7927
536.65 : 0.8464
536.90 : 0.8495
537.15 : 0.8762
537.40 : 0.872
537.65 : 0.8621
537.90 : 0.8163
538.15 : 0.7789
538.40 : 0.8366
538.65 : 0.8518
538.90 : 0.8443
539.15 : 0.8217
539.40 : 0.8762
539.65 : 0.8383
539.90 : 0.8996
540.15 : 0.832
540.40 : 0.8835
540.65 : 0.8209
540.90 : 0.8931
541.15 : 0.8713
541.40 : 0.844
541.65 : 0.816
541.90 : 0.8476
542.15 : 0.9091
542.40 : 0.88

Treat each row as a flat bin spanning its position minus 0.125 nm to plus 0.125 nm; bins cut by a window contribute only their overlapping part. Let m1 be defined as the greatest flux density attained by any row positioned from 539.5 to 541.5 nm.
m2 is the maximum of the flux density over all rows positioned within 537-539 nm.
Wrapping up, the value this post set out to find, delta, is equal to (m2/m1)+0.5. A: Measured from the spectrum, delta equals 1.47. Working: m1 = 0.8996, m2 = 0.8762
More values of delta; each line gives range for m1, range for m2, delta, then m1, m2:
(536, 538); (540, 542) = 1.51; 0.8802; 0.8931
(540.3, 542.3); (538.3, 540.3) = 1.49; 0.9091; 0.8996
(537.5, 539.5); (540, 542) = 1.52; 0.8762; 0.8931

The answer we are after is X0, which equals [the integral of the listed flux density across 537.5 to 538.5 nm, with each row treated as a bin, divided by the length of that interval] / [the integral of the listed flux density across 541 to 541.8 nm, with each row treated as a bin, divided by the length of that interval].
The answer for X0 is 0.98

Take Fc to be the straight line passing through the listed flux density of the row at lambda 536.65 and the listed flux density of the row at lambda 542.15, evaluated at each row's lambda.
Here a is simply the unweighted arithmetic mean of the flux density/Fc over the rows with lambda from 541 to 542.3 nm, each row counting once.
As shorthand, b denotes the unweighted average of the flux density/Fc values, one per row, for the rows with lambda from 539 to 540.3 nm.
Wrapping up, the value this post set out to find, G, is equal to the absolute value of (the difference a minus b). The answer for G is 0.0200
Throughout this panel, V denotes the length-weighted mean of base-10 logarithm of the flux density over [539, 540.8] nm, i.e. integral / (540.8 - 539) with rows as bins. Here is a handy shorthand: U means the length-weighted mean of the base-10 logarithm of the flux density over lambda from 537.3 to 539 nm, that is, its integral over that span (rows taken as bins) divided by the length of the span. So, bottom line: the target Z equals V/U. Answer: 0.89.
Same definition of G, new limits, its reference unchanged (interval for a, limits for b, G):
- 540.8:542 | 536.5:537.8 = 0.0618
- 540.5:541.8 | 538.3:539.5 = 0.0244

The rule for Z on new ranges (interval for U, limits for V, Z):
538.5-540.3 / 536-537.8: 0.98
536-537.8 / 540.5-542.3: 0.98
